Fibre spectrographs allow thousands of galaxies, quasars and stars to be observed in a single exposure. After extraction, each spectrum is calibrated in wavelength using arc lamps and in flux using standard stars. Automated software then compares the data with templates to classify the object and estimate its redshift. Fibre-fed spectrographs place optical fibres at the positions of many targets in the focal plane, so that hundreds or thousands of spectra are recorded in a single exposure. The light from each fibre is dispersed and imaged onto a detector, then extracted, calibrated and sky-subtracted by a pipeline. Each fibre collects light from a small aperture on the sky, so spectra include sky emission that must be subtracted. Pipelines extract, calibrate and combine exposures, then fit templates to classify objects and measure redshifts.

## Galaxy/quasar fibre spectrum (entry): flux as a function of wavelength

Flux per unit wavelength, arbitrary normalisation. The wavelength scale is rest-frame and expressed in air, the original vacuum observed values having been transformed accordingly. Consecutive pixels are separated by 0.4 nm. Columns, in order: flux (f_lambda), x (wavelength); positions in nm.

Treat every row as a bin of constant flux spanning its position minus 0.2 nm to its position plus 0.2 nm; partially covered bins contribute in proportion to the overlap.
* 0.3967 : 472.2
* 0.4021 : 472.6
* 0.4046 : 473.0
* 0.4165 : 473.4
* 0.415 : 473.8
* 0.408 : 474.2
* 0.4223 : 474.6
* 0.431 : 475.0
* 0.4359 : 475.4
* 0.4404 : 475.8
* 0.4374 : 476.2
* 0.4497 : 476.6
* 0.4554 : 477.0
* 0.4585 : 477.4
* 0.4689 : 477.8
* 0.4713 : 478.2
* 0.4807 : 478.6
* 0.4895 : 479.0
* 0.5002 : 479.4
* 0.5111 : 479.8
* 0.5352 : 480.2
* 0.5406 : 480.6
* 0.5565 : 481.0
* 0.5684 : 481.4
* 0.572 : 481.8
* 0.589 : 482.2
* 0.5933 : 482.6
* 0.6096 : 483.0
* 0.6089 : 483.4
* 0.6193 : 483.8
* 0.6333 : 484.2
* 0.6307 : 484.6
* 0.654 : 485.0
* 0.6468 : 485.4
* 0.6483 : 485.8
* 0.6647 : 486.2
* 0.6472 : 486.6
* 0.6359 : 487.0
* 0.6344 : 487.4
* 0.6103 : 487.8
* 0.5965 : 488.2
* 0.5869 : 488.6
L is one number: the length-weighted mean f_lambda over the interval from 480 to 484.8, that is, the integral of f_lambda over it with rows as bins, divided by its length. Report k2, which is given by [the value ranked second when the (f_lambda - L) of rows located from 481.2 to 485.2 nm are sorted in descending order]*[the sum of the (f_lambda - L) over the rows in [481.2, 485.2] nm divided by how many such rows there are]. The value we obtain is 0.0009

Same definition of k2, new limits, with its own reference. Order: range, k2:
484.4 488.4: 0.0032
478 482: 0.0013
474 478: 0.0191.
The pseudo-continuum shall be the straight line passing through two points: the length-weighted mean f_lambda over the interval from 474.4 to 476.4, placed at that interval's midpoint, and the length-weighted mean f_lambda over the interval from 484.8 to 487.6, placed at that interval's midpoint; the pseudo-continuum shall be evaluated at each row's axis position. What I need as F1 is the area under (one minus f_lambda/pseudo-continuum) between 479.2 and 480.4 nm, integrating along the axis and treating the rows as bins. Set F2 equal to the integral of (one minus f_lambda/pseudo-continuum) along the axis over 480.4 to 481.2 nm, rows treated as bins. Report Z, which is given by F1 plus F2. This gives 0.00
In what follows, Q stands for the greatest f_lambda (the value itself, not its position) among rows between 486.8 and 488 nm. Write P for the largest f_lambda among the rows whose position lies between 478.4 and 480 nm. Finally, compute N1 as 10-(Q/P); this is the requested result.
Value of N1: 8.76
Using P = 0.5111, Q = 0.6359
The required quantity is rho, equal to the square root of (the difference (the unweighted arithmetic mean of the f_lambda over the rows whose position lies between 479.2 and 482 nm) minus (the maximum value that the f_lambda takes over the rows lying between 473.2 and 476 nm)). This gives 0.32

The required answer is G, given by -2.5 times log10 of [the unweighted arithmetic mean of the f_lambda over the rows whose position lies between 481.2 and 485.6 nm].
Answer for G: 0.5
